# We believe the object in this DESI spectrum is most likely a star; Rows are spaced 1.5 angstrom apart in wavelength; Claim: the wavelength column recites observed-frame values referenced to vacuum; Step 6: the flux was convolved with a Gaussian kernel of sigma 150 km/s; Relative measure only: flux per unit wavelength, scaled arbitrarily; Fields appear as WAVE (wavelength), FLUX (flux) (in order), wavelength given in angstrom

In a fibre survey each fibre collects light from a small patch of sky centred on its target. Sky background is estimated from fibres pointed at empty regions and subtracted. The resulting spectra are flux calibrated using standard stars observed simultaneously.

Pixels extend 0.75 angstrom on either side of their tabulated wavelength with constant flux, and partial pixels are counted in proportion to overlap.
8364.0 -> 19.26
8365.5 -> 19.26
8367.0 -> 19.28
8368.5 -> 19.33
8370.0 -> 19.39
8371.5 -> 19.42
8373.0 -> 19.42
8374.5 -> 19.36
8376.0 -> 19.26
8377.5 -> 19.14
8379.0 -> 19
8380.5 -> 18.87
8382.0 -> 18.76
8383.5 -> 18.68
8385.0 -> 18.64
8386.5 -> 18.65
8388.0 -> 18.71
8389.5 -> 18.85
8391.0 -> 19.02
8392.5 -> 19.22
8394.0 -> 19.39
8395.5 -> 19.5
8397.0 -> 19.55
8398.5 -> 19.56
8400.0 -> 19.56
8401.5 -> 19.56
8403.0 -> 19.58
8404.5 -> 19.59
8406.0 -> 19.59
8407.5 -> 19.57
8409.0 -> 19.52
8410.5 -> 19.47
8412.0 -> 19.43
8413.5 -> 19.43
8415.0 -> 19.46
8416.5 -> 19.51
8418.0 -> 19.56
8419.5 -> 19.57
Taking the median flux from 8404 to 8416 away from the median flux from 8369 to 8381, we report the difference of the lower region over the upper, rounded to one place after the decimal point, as -0.2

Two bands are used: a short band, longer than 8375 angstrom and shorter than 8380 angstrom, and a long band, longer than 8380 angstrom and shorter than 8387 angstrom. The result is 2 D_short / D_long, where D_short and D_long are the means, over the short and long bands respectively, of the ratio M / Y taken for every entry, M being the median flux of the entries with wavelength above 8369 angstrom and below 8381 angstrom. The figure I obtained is 1.96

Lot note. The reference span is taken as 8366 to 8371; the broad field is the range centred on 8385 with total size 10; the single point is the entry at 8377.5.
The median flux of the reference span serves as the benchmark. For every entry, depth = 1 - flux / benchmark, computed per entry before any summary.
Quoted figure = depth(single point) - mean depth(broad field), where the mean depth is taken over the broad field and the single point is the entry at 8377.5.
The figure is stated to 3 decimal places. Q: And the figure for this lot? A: -0.021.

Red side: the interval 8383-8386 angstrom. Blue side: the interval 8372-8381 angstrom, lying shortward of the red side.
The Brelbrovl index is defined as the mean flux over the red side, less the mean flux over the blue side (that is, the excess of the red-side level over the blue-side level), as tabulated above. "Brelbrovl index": -0.5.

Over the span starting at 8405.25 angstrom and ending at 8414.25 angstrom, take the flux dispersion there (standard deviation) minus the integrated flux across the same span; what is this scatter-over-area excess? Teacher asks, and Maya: -175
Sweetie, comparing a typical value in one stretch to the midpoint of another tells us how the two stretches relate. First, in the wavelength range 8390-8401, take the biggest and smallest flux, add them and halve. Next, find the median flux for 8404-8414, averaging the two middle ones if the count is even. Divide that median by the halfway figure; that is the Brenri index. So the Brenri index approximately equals 1.01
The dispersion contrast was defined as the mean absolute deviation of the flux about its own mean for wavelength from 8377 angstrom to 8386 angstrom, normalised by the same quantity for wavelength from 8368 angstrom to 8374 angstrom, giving 5.2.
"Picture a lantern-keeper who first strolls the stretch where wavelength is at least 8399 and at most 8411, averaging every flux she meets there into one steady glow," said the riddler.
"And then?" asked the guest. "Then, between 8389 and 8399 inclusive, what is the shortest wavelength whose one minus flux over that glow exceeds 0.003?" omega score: 8389.5 angstrom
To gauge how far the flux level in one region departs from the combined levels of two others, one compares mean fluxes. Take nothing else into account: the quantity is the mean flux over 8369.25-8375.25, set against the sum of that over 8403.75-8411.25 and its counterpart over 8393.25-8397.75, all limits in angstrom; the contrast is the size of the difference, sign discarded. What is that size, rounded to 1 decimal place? 19.6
